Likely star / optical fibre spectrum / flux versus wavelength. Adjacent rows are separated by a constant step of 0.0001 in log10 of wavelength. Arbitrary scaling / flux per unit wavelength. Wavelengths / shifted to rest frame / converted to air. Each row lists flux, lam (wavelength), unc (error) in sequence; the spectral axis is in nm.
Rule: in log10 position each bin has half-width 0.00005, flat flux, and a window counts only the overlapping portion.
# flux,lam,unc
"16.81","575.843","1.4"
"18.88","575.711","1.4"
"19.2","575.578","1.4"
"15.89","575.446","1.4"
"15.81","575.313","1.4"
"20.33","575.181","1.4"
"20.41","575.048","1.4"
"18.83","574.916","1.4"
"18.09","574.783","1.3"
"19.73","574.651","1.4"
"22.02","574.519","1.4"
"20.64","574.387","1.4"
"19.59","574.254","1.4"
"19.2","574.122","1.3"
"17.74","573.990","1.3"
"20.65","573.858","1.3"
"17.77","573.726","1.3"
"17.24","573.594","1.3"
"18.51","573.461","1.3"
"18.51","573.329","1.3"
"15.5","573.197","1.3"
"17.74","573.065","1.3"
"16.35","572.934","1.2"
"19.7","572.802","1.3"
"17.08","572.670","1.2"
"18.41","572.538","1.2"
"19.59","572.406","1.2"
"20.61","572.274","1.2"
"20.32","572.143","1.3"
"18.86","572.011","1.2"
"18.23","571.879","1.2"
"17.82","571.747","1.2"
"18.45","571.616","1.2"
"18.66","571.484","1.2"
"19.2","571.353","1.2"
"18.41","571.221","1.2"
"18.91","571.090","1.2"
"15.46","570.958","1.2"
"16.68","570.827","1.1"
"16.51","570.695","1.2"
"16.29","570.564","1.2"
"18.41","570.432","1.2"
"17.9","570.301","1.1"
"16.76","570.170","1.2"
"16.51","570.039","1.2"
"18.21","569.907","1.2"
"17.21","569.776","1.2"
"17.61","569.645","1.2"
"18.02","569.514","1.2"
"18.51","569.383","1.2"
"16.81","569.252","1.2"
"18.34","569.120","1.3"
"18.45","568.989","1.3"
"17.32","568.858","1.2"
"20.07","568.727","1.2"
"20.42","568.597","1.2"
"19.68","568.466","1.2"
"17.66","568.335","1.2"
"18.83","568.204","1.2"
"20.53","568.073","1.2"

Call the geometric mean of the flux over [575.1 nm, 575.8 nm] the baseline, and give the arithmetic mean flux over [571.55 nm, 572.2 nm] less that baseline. 0.8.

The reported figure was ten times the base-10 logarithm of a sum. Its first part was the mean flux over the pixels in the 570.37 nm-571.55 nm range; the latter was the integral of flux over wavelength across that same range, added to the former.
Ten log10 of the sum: 15.8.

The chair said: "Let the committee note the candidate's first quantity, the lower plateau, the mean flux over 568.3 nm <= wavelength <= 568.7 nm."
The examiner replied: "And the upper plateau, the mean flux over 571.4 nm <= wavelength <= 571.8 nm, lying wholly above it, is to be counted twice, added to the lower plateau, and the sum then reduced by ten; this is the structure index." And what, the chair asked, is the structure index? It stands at 46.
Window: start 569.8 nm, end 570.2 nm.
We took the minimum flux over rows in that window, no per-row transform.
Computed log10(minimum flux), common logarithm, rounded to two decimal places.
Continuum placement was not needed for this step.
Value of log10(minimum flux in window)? 1.22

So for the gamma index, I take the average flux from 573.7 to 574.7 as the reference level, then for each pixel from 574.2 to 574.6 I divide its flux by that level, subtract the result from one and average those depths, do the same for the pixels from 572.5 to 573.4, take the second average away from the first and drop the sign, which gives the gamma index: 0.160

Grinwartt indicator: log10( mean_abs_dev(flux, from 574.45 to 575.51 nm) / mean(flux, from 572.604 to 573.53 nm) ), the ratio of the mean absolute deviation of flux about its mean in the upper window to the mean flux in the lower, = -1.0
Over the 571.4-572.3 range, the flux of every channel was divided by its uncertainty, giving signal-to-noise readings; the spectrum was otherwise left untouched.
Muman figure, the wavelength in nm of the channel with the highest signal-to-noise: 572.274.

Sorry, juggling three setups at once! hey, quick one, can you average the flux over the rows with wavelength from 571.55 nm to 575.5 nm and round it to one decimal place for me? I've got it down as 18.7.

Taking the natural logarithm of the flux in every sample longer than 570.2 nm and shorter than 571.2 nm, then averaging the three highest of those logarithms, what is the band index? 2.91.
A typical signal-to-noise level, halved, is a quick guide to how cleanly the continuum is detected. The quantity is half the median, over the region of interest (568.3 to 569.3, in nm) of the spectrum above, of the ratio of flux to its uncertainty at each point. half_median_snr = 7.3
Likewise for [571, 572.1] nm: 7.7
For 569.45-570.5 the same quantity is 7.4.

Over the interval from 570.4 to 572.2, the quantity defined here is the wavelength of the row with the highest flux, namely 572.143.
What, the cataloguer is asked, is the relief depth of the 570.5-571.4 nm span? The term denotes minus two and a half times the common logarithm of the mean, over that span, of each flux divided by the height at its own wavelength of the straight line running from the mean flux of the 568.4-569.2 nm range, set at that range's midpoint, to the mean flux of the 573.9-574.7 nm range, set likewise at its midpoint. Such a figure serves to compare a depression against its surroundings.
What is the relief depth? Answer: 0.12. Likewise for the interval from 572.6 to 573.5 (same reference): 0.12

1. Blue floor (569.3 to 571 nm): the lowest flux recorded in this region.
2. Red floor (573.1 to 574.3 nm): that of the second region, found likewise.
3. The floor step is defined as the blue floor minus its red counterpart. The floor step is 0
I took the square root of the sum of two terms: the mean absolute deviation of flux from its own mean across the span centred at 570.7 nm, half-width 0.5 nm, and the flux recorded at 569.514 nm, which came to 4.37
